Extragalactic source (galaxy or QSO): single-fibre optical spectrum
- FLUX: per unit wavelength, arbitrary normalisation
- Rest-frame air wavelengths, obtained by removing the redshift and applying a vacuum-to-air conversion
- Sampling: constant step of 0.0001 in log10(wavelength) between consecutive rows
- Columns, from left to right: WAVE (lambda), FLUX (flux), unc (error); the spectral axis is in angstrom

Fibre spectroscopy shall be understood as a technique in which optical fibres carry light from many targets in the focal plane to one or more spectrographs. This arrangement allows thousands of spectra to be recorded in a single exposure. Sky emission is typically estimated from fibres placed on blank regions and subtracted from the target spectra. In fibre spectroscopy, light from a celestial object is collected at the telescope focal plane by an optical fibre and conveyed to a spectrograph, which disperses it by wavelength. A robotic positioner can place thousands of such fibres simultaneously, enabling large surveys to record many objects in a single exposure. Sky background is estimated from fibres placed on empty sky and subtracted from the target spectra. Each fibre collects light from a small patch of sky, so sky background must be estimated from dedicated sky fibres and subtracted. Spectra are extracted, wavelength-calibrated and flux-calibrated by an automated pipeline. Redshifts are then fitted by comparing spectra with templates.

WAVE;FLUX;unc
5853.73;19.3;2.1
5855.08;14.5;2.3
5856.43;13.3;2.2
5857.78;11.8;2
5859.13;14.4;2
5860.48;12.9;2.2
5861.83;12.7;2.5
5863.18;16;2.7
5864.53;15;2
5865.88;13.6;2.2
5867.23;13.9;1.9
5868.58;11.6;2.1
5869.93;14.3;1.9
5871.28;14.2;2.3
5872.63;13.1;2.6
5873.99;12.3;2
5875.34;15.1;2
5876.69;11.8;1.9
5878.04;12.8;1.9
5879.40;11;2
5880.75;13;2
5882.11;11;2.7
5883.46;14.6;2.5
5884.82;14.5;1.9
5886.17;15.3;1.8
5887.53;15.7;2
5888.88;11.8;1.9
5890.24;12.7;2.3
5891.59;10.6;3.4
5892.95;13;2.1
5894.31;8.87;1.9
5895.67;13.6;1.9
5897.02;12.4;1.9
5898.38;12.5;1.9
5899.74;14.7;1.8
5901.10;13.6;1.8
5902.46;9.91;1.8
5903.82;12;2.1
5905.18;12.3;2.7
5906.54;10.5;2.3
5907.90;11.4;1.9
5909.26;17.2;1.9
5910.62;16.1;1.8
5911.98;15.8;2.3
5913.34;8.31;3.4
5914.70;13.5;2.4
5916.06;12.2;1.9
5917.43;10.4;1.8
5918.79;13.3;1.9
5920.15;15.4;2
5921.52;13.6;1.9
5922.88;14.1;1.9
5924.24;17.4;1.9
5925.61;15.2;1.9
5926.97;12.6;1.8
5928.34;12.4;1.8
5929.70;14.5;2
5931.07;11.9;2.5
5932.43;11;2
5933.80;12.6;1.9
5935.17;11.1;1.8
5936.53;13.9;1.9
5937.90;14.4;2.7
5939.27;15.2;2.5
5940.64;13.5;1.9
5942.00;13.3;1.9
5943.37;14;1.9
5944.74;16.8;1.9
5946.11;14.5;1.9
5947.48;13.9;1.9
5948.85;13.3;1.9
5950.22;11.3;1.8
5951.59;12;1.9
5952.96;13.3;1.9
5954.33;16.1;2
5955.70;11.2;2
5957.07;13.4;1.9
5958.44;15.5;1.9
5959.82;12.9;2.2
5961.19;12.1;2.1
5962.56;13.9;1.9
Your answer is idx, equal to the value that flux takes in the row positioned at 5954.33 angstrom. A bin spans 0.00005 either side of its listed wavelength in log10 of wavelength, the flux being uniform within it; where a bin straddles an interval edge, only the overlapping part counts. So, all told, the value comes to 16.1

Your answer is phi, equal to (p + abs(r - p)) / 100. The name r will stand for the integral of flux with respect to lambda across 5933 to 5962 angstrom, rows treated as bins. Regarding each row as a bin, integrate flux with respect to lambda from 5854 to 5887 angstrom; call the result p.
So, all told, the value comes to 5.0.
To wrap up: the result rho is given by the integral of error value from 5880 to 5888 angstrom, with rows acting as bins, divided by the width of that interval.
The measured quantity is 2.15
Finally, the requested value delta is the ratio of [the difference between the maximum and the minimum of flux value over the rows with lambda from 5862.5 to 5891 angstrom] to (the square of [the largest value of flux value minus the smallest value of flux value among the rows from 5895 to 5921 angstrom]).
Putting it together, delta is 0.06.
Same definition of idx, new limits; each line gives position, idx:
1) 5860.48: 12.9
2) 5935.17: 11.1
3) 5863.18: 16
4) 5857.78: 11.8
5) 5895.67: 13.6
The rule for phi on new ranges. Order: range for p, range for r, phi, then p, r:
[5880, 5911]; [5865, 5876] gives 6.5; 400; 149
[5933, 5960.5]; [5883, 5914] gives 4.0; 374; 401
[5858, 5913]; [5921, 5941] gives 11.8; 723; 271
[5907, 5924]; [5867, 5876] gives 3.4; 230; 121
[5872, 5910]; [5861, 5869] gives 8.6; 485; 111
